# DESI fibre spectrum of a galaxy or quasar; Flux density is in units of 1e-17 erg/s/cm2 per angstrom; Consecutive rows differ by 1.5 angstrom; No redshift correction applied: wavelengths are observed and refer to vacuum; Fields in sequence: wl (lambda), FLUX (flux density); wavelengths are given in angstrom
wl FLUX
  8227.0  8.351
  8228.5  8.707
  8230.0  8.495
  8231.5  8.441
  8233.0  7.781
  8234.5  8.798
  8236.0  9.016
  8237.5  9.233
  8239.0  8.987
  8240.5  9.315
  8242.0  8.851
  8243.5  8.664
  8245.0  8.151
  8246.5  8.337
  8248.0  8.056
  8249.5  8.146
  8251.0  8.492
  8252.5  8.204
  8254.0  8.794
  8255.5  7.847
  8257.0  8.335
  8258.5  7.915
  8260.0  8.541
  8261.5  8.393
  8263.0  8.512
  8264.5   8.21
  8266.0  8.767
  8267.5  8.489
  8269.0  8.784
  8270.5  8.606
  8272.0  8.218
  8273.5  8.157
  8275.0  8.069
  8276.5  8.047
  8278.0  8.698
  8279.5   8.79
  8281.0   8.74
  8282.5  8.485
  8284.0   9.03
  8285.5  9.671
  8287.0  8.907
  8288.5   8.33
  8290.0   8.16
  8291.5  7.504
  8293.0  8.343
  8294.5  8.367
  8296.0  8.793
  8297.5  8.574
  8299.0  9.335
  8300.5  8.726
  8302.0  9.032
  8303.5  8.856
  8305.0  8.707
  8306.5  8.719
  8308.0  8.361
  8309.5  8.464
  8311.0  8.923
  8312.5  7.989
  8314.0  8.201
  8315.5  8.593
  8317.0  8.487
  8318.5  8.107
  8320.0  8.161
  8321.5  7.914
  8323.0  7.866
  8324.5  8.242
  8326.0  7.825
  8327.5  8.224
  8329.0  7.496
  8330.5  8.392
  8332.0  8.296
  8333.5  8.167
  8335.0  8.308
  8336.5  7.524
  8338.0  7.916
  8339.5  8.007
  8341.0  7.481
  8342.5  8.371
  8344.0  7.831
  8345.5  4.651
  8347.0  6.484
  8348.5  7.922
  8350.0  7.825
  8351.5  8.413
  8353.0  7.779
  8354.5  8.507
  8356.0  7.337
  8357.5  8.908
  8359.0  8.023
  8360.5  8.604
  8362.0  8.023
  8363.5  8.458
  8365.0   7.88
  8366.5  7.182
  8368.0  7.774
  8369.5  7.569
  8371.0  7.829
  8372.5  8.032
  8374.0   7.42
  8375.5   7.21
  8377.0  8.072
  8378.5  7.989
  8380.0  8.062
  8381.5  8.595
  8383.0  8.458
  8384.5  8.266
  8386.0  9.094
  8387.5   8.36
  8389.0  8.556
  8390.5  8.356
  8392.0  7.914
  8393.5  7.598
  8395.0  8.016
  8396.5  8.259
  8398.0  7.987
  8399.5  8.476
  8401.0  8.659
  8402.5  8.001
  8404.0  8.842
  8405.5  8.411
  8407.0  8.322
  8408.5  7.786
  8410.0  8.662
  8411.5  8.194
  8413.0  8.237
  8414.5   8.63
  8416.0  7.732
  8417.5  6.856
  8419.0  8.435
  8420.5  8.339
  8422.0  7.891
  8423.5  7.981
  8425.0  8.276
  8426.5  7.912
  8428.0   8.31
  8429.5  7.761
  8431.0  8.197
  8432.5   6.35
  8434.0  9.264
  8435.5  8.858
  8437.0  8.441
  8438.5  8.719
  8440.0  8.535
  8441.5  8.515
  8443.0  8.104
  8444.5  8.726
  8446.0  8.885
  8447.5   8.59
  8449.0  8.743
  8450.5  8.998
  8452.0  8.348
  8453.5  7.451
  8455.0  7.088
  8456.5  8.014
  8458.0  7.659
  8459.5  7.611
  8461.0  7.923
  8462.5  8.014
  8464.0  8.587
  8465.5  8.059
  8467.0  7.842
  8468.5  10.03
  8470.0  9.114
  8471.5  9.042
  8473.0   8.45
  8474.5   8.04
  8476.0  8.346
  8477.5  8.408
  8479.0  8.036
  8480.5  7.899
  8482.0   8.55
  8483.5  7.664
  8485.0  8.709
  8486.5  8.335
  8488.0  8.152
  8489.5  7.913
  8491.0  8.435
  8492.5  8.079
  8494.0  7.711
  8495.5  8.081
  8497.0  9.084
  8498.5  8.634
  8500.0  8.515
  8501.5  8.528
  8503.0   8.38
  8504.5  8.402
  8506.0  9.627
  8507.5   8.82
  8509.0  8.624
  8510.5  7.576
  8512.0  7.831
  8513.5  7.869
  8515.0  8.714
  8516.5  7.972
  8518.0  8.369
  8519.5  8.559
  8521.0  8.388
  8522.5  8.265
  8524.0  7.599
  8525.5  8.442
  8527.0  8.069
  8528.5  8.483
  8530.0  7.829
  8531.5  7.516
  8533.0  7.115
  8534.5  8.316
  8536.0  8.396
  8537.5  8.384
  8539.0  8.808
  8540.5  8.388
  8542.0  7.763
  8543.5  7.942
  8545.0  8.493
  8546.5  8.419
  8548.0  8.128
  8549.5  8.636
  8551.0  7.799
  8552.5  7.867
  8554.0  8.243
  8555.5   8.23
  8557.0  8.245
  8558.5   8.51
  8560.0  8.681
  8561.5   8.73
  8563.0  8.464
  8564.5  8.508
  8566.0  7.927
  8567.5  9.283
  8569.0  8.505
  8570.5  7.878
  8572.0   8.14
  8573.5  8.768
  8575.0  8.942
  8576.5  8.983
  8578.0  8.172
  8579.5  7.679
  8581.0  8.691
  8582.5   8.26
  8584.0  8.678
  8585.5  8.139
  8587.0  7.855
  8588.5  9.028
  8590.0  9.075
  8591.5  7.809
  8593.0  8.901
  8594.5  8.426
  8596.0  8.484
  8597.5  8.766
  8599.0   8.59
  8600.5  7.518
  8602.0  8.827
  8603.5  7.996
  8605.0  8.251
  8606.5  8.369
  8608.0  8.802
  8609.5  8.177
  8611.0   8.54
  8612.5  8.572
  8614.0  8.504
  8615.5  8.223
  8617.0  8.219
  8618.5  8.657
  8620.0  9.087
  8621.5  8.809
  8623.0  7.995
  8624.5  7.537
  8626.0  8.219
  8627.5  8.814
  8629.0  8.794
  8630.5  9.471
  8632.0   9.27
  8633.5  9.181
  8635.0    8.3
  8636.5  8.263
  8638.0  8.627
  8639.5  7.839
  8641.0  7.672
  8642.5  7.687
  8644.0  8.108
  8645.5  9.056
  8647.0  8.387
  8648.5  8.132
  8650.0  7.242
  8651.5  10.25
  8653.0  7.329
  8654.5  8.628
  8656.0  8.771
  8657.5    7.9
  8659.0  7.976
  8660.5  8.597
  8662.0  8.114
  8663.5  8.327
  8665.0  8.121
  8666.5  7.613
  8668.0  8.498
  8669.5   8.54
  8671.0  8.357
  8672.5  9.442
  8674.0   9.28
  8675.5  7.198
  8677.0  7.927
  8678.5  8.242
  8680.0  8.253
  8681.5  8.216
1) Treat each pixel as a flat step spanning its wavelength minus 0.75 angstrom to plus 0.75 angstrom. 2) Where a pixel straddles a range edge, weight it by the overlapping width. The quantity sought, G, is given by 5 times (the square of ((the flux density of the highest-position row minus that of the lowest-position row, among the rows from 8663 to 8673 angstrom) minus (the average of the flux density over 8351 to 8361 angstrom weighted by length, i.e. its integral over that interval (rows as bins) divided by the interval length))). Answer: 252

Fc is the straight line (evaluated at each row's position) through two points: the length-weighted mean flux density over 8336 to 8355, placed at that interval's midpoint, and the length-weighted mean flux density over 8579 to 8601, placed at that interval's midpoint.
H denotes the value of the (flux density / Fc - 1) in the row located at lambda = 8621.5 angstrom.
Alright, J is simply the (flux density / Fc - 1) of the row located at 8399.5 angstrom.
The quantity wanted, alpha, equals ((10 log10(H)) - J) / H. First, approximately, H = 0.034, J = 0.092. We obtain -432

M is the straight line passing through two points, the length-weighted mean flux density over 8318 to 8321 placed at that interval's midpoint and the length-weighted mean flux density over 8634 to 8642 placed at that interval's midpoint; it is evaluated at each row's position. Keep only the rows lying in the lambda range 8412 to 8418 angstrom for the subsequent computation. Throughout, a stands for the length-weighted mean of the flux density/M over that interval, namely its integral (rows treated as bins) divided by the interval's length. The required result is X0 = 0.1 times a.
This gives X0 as 0.097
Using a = 0.97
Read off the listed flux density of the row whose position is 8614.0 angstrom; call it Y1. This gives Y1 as 8.504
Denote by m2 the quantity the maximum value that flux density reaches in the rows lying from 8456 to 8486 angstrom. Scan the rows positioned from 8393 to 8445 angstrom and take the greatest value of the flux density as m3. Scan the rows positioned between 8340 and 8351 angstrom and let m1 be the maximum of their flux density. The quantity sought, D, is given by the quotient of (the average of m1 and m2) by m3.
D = 0.99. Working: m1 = 8.371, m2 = 10.03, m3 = 9.264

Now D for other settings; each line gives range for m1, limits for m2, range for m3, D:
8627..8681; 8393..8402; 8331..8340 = 1.14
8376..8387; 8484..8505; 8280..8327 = 0.94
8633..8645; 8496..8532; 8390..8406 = 1.06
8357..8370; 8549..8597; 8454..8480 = 0.91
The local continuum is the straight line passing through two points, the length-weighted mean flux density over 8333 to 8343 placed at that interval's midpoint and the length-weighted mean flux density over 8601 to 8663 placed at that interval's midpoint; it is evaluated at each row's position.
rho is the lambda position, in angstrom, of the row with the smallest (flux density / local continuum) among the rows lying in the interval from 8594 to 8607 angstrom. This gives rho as 8600.5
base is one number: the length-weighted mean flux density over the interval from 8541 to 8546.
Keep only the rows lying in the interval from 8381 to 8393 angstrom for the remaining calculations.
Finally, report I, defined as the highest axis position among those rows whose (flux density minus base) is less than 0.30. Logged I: 8392.0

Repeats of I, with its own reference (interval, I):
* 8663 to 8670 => 8666.5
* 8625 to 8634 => 8626.0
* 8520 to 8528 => 8527.0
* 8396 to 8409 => 8408.5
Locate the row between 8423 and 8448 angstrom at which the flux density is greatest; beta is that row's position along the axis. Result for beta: 8434.0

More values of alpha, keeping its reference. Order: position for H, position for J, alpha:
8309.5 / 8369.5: -65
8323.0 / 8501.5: -276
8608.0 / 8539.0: -364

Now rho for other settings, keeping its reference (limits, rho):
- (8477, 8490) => 8483.5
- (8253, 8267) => 8255.5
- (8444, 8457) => 8455.0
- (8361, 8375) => 8366.5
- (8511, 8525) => 8524.0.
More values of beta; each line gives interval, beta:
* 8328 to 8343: 8330.5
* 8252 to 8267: 8254.0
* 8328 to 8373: 8357.5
